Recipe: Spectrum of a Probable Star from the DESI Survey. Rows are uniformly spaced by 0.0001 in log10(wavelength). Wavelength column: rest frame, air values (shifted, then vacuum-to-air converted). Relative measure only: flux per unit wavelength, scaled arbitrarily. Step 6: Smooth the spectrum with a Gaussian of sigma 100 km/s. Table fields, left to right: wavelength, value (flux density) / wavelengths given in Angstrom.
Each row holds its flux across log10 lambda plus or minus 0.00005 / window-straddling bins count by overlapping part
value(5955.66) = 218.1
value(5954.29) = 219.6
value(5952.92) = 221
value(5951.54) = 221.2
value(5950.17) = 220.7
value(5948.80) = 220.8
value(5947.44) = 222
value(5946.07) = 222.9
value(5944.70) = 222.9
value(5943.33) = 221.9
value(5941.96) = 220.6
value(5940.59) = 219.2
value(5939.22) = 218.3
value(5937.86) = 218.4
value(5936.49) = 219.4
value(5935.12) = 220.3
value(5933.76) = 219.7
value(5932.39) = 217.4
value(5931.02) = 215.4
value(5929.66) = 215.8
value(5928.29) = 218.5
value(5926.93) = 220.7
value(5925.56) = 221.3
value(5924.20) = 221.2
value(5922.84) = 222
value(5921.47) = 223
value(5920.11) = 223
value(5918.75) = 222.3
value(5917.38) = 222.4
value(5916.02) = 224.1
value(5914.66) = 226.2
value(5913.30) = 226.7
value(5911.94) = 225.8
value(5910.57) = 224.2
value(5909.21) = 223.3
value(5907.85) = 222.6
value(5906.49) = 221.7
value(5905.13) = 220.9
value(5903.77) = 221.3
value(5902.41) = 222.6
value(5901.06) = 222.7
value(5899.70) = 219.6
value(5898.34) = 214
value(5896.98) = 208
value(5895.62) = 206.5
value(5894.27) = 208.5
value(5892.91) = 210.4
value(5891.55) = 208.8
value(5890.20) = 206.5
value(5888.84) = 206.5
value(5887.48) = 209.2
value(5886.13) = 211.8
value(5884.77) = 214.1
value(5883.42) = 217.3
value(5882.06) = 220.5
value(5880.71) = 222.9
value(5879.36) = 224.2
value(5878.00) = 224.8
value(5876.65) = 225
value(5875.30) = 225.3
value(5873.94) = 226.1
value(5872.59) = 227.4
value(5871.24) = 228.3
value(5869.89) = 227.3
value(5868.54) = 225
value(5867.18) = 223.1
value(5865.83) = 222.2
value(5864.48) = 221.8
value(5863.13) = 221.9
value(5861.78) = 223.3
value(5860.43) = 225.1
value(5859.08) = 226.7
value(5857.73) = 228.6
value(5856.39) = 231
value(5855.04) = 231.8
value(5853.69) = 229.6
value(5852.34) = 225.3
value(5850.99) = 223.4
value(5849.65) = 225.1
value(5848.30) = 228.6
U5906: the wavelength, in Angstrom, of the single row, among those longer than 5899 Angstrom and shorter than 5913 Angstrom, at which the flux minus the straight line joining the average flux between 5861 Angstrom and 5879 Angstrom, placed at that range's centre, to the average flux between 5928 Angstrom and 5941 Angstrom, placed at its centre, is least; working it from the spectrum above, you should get 5899.70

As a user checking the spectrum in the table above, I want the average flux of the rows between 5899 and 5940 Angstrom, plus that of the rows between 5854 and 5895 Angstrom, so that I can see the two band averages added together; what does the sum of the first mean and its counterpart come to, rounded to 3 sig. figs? 442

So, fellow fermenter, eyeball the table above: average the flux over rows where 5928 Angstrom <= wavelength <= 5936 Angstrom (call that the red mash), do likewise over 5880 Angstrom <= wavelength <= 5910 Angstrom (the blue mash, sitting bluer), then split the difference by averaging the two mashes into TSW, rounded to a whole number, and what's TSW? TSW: 217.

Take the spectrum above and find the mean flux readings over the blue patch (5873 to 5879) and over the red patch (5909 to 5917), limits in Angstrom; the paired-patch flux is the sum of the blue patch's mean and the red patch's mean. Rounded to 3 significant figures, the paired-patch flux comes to 450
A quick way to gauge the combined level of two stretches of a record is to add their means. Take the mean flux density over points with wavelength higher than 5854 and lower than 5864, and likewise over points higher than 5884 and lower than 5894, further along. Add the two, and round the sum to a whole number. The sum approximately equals 437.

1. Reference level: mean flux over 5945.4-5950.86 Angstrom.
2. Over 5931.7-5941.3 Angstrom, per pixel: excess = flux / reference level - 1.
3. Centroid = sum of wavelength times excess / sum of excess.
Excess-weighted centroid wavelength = 5936.4 Angstrom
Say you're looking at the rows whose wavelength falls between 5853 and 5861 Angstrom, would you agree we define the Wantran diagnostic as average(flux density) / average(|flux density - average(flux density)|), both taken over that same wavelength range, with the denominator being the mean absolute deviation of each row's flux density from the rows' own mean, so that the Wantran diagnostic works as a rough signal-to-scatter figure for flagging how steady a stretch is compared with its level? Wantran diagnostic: 114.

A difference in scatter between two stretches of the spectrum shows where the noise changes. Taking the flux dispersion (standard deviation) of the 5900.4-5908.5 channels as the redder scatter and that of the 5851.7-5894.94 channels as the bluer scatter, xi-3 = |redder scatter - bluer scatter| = 6.8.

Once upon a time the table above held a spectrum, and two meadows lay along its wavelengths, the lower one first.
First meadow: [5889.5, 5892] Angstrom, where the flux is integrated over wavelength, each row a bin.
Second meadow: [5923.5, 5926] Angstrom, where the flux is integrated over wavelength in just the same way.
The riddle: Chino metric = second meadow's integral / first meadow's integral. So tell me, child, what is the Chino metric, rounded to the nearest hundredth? 1.07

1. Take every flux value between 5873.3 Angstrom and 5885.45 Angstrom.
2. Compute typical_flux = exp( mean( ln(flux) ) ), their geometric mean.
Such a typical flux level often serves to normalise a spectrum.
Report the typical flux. 222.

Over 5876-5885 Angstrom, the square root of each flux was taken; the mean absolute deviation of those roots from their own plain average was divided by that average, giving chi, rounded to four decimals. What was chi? 0.0077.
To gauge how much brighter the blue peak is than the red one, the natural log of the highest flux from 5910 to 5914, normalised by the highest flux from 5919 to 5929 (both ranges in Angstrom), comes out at 0.016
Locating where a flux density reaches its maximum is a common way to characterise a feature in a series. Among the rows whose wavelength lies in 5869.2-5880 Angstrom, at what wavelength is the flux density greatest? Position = 5871.24 Angstrom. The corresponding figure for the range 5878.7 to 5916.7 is 5913.30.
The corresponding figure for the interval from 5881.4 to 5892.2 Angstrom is 5882.06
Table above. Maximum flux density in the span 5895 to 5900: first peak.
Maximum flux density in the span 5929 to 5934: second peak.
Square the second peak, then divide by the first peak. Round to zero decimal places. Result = 220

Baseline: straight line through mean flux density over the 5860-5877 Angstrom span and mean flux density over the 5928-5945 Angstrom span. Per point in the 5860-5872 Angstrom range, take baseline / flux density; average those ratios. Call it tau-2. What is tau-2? 1.003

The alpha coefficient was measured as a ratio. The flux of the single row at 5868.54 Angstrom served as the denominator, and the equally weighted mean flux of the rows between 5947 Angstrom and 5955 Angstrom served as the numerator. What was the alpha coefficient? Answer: 0.982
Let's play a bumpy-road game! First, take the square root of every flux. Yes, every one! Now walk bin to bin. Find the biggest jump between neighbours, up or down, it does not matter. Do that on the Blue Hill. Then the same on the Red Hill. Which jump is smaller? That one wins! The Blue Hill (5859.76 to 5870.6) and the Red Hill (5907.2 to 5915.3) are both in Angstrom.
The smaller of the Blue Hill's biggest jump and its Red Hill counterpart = 0.05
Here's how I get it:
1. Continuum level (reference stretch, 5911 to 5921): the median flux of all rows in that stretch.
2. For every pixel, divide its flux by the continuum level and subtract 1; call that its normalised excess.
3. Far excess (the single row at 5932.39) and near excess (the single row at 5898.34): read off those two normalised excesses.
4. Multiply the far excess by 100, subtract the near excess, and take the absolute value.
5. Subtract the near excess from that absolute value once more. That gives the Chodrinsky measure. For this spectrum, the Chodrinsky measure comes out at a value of 3.0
